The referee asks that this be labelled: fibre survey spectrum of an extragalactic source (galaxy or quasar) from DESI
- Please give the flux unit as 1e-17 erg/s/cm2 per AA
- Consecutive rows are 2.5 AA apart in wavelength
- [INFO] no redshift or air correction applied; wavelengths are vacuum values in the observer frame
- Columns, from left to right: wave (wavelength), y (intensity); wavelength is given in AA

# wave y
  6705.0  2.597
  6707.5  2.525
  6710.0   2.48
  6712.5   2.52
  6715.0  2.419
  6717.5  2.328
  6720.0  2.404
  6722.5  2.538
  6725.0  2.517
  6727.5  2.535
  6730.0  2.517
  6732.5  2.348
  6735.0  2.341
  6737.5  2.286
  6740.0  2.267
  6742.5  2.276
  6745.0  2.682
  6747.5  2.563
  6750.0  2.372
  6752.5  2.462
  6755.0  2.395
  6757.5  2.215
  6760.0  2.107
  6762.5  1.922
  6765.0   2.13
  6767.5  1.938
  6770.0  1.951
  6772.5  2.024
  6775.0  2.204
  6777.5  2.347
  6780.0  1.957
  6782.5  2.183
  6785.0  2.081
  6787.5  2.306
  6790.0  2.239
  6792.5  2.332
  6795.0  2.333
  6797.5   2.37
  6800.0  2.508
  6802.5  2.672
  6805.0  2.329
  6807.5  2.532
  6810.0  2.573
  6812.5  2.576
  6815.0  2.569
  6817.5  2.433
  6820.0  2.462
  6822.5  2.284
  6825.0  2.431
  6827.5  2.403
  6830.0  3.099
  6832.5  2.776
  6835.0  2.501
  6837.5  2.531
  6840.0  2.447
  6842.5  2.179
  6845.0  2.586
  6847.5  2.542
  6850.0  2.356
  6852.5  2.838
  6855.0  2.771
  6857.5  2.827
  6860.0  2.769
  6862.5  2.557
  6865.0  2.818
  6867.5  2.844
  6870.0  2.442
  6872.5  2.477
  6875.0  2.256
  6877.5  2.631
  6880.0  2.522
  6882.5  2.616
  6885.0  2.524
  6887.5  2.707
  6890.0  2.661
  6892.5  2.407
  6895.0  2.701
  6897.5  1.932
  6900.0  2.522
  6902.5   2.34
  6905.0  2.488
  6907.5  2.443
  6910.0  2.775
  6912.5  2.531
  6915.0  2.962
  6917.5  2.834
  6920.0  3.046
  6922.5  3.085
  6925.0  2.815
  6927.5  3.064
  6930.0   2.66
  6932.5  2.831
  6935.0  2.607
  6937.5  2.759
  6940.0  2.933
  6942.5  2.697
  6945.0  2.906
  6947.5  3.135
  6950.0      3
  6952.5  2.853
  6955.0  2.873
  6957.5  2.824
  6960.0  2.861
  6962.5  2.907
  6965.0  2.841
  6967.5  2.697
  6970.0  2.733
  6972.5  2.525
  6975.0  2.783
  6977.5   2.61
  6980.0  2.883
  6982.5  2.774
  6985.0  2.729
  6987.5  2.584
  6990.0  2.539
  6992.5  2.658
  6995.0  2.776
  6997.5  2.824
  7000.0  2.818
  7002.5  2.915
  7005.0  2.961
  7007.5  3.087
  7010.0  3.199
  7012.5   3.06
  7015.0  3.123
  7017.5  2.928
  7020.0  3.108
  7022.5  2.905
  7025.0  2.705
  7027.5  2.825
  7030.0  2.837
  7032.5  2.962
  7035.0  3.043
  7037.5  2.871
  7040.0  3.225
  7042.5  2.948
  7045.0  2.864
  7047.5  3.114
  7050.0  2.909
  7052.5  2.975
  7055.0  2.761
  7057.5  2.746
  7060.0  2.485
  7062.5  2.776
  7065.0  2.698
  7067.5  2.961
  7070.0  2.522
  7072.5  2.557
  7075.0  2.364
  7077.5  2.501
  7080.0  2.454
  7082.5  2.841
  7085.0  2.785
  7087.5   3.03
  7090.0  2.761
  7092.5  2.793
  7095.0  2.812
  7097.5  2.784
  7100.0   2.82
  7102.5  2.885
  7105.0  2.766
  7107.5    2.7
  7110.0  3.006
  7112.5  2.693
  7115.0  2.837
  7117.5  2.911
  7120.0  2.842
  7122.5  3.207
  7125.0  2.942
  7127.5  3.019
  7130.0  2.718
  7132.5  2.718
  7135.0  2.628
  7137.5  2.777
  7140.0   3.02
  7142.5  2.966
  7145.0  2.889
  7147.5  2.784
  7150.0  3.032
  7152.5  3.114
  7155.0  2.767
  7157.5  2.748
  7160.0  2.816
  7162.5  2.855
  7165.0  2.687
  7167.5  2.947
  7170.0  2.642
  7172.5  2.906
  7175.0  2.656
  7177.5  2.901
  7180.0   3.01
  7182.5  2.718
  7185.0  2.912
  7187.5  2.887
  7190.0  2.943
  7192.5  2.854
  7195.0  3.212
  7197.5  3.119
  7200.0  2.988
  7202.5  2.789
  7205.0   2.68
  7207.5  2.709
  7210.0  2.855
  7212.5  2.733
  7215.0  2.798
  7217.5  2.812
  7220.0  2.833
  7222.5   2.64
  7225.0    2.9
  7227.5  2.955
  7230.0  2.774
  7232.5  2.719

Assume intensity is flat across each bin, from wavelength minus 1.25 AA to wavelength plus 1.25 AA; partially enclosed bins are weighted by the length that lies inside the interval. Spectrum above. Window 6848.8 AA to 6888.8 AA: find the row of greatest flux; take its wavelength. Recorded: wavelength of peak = 6867.5 AA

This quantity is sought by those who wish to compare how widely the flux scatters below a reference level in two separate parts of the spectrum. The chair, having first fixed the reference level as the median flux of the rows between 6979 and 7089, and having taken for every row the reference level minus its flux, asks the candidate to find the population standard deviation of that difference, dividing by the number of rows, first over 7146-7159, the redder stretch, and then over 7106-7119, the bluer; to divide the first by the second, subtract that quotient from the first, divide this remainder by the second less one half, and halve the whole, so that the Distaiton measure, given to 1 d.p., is 1.5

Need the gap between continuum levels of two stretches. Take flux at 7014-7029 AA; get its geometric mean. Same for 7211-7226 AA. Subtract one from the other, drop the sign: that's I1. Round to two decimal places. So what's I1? 0.14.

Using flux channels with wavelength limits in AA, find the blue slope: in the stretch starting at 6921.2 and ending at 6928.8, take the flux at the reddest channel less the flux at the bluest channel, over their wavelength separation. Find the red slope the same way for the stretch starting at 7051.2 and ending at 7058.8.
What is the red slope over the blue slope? 11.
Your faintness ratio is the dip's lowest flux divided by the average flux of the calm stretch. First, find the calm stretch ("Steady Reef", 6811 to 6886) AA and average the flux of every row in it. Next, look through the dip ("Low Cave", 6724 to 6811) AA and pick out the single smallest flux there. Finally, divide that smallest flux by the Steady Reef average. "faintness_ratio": 0.75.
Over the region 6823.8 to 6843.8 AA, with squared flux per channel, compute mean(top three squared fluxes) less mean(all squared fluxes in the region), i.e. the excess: 1.4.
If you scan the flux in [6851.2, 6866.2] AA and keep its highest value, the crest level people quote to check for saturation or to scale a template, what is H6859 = 2.838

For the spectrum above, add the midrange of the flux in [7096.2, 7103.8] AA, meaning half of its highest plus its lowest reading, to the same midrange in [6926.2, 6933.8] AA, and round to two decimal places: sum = 5.70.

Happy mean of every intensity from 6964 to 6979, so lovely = 2.70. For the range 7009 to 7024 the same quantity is 3.05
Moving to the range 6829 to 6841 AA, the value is 2.67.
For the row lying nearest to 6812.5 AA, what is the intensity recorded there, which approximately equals 2.576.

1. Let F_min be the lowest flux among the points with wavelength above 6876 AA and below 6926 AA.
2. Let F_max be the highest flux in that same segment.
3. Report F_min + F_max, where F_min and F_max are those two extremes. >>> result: 5.02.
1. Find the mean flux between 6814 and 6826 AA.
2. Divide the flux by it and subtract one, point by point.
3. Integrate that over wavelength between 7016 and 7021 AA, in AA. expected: 1.2 AA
